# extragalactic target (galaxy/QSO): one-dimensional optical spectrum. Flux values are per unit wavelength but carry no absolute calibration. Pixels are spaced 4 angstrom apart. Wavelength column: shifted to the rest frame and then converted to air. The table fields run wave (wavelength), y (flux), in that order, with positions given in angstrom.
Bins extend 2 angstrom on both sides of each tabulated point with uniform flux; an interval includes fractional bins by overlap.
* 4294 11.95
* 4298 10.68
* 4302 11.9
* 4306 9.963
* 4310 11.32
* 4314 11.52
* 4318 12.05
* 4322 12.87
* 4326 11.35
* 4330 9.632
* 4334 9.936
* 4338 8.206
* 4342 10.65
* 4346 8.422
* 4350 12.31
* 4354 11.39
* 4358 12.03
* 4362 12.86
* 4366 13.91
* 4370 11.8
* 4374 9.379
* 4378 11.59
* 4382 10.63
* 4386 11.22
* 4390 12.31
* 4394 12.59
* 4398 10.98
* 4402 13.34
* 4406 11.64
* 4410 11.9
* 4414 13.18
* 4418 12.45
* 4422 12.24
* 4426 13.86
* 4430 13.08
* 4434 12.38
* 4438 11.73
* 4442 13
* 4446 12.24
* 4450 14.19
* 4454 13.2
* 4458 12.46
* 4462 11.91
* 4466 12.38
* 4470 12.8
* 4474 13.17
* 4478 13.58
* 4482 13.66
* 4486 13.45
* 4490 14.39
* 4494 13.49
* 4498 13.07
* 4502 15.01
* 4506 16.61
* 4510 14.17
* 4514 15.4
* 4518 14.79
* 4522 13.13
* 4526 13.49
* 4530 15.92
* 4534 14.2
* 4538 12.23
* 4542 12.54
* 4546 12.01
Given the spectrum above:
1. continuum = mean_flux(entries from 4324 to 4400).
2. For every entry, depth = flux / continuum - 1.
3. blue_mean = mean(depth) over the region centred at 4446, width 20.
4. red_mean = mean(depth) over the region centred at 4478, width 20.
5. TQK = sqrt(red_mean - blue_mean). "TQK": 0.20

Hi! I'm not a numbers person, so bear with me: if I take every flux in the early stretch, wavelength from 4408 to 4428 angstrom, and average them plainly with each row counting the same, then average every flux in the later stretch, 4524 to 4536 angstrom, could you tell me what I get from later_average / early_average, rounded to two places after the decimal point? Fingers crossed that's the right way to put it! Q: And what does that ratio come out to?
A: 1.14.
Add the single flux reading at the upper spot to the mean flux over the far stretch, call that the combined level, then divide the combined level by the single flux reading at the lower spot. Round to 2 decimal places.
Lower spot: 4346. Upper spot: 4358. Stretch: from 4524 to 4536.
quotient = 3.15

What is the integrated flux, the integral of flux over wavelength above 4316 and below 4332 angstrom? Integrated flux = 184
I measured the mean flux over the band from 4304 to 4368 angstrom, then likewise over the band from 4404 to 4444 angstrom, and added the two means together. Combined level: 23.7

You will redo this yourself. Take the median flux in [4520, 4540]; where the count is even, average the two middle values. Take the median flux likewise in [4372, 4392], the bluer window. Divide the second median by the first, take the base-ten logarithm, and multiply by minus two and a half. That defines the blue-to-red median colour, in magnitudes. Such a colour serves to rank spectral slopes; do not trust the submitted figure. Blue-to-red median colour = 0.20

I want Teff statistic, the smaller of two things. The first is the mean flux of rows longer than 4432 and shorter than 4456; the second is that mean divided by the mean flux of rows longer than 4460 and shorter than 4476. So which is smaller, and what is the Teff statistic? 1.02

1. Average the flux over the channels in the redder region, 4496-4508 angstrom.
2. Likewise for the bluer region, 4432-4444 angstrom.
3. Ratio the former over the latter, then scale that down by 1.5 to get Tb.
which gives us 0.80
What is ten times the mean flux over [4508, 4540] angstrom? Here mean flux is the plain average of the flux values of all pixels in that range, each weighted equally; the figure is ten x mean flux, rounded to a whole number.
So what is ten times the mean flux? 142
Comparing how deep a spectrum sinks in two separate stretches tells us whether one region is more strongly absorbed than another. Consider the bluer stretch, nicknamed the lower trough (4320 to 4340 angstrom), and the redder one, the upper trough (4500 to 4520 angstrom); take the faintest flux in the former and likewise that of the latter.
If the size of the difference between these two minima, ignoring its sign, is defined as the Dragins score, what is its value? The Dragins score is 5.96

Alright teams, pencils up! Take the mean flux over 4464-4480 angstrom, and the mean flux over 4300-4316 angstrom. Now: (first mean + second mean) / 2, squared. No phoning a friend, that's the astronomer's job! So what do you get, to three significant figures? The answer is 146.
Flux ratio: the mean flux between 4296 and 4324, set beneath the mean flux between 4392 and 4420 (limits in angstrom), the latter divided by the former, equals 1.07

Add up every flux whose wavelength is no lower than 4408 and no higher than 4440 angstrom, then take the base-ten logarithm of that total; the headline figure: 2.00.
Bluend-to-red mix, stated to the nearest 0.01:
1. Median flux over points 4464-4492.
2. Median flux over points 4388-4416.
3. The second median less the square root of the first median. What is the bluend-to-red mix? 8.64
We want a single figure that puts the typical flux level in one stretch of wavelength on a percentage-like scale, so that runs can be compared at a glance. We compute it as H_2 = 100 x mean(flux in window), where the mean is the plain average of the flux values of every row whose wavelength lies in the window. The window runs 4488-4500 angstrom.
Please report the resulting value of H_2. 1365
